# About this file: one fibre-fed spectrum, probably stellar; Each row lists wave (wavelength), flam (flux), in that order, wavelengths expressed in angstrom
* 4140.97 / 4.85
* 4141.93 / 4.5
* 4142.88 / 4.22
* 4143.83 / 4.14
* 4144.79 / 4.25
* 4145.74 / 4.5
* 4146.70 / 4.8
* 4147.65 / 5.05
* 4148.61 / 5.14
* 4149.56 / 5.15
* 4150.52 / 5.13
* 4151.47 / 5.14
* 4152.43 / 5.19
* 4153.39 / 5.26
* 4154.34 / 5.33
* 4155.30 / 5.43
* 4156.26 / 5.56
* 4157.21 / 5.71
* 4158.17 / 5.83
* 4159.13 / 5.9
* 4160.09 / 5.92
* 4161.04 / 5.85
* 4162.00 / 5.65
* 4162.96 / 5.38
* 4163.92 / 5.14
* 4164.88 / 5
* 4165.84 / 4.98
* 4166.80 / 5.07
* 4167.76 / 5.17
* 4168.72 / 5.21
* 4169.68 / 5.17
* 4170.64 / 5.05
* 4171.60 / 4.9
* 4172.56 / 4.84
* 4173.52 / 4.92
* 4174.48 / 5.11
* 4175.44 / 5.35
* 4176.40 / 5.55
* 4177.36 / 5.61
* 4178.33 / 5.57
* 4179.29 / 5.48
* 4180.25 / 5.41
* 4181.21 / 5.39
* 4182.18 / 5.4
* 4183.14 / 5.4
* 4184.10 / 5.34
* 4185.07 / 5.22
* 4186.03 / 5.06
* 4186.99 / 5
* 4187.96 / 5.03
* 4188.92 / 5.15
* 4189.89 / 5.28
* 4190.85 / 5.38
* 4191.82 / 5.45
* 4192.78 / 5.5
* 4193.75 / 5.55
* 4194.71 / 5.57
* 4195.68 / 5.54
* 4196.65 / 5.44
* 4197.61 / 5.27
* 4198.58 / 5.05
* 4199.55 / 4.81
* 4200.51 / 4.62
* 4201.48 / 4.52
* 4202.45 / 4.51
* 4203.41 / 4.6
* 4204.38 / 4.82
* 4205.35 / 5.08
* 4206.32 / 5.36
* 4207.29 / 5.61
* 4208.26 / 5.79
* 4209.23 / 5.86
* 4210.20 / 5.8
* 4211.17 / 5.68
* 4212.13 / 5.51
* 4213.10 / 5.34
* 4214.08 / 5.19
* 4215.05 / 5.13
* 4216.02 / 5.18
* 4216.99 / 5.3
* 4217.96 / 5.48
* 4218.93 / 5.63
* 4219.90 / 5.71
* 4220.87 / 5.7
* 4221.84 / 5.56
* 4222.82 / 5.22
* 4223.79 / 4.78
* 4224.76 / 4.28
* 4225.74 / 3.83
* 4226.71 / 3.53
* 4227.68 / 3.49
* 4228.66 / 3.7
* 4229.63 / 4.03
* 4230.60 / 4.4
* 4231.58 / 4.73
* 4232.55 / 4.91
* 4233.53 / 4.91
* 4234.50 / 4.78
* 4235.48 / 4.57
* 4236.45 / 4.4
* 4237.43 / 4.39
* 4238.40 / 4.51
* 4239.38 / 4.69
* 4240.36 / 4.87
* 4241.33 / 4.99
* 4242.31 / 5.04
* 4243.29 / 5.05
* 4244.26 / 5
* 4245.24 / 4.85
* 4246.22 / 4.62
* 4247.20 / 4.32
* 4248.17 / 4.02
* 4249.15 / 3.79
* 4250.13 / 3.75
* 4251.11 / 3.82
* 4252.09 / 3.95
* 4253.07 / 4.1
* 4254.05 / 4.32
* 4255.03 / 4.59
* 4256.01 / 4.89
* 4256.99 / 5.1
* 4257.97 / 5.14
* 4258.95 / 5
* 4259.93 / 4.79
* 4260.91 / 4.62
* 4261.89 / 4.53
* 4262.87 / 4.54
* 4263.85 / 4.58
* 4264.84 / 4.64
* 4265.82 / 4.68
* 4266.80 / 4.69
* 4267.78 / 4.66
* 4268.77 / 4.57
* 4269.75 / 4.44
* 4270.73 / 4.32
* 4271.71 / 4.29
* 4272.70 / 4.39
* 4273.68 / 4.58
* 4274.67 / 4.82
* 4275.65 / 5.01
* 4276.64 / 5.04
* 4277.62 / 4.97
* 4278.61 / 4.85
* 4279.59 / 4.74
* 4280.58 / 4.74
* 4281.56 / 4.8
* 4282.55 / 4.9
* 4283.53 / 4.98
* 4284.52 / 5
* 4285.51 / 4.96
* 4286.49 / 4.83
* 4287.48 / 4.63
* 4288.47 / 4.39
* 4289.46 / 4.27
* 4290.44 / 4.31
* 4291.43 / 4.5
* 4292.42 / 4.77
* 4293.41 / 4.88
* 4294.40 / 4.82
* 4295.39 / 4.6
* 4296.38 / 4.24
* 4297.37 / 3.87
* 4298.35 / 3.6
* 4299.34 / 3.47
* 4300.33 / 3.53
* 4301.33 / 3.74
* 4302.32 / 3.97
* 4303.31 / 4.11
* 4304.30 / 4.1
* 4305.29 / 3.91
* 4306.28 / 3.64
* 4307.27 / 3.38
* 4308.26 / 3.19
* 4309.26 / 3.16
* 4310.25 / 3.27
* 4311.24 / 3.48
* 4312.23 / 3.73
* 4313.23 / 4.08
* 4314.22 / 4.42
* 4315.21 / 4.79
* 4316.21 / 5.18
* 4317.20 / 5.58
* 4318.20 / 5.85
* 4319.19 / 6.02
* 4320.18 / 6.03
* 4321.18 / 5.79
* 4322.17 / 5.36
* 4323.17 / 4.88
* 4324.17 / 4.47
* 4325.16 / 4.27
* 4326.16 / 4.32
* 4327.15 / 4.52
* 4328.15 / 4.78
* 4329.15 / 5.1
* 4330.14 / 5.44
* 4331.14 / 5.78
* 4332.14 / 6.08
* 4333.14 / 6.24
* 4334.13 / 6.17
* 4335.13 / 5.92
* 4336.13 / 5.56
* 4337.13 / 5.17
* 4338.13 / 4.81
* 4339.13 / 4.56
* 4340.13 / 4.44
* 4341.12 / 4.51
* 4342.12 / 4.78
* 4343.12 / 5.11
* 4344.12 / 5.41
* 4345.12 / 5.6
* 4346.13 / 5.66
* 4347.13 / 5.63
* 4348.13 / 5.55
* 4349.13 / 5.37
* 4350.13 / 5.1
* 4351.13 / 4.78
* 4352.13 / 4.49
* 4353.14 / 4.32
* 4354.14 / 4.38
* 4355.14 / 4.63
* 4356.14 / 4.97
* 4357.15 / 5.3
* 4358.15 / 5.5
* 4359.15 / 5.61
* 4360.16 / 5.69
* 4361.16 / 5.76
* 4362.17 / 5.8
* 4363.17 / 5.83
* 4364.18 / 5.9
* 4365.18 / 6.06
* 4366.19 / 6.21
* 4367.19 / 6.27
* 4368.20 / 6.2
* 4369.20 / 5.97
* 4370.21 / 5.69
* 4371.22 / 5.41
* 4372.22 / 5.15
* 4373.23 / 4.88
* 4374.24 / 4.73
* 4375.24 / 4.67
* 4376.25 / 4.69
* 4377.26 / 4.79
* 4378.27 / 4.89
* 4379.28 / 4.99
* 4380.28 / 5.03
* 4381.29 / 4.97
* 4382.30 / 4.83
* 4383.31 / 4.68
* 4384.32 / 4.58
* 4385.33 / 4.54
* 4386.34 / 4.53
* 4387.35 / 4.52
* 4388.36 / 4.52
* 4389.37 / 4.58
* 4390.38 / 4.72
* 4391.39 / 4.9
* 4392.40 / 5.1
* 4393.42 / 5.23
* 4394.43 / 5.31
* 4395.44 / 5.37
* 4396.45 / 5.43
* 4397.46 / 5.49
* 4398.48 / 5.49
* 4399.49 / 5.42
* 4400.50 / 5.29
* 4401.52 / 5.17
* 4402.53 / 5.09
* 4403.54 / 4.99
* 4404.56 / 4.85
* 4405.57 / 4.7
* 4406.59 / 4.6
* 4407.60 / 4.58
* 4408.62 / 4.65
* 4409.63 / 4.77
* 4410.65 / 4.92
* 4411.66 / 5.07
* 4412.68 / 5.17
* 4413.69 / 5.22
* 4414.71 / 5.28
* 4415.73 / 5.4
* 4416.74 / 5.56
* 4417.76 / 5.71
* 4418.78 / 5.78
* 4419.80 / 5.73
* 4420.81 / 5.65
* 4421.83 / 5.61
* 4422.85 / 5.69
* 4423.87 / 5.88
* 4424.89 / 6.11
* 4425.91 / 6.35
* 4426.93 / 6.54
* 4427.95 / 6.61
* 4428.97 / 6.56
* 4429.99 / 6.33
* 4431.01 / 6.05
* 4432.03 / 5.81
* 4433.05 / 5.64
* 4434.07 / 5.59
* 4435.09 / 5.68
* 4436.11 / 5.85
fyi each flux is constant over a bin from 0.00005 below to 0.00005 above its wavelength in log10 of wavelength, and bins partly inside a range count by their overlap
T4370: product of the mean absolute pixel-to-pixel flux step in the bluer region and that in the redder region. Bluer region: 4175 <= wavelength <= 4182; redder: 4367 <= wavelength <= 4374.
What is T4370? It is 0.019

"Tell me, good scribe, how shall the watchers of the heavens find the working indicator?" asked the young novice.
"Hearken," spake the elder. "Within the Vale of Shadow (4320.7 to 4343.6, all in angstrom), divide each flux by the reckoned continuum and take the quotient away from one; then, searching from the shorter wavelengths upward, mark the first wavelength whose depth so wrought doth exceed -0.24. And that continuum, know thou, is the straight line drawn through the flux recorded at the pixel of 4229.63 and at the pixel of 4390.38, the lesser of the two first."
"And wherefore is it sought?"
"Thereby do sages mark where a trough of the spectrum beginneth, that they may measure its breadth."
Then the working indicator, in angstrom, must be 4322.17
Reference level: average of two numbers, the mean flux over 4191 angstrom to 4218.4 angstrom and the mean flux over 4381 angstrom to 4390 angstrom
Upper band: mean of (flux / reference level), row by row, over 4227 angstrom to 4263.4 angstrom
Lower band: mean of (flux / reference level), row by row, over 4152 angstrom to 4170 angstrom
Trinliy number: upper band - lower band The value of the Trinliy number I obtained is -0.18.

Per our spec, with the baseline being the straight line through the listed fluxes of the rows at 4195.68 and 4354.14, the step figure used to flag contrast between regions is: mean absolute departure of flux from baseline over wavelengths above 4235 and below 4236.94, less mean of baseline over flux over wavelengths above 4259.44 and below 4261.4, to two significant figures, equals -0.32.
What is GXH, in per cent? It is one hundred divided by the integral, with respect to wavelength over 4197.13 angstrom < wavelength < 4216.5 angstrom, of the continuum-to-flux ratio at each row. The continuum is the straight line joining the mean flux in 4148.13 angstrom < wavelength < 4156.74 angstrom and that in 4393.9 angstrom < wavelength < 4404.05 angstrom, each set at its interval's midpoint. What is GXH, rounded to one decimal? 5.0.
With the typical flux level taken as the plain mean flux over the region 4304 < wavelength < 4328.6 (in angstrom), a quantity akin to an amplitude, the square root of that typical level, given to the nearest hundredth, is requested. 2.12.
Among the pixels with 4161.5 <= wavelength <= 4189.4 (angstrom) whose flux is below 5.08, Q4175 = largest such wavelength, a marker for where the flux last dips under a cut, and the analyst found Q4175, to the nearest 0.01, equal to 4187.96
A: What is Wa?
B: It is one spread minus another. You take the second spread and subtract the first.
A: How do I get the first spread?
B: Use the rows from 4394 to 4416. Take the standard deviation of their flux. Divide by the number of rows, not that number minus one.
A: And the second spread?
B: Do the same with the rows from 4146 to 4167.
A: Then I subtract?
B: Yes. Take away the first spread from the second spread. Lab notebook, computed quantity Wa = 0.0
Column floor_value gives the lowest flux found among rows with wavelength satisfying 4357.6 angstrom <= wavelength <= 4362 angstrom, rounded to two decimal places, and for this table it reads 5.50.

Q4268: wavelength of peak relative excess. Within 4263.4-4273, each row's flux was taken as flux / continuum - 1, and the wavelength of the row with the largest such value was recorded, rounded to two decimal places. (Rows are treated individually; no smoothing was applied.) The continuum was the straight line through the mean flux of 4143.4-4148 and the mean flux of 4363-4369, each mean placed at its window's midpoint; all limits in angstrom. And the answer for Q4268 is 4266.80 angstrom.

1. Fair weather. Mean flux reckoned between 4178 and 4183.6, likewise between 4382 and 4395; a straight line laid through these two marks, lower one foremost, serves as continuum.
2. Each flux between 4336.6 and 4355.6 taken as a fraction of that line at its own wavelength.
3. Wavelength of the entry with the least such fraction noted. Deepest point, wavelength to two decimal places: 4353.14 angstrom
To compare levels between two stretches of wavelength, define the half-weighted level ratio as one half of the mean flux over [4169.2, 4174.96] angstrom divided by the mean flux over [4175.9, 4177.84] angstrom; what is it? 0.448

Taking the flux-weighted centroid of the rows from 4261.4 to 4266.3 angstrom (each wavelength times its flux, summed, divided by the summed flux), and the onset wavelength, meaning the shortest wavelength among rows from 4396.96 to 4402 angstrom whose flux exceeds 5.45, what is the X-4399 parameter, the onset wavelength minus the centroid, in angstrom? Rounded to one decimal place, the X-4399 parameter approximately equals 133.6 angstrom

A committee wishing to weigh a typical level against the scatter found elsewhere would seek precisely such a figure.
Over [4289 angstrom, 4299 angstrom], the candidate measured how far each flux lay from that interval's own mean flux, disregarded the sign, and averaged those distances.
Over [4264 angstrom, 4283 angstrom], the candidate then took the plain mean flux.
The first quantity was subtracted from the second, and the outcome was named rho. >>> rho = 4.4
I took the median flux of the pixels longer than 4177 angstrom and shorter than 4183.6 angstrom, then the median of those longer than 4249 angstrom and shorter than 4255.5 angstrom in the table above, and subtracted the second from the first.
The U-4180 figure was 1.5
